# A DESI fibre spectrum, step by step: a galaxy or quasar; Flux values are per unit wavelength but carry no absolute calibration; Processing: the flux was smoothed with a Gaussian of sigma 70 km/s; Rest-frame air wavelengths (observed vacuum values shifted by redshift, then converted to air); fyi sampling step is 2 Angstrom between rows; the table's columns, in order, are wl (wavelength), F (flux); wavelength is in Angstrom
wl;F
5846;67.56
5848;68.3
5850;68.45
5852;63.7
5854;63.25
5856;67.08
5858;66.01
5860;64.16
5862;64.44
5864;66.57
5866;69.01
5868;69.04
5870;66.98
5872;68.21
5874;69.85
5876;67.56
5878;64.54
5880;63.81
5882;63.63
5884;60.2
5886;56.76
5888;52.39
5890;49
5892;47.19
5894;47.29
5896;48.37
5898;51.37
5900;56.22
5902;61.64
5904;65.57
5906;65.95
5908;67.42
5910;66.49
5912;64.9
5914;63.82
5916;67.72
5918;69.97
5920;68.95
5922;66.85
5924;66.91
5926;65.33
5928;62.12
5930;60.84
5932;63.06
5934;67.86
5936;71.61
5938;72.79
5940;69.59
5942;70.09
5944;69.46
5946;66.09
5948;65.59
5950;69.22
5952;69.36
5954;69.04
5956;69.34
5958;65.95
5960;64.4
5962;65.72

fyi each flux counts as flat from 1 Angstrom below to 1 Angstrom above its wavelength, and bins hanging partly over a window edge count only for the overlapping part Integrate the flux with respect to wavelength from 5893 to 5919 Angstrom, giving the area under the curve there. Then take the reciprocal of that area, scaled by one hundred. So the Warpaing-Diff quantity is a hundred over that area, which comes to 0.063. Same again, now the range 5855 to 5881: 0.058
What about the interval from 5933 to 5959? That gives 0.056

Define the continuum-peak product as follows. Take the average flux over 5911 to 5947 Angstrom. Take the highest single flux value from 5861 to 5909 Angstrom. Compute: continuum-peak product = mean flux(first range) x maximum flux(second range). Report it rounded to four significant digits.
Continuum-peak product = 4688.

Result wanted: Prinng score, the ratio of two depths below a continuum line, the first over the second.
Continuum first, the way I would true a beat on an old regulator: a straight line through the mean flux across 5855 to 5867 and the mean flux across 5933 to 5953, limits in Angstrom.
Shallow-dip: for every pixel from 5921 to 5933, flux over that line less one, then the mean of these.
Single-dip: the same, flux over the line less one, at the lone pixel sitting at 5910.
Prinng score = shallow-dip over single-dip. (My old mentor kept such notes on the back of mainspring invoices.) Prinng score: 2.9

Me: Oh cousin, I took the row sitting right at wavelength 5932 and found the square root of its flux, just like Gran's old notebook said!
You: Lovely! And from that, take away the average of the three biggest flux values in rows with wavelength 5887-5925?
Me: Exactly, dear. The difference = -60.9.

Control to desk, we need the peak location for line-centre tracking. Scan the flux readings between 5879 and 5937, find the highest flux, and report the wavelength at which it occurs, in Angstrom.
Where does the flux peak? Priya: 5936 Angstrom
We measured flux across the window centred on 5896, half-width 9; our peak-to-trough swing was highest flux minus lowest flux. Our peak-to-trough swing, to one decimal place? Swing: 18.4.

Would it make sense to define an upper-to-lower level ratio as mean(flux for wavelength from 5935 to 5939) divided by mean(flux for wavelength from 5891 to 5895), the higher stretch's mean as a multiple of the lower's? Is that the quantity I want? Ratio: 1.5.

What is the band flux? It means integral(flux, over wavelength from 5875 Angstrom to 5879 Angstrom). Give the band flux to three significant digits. 264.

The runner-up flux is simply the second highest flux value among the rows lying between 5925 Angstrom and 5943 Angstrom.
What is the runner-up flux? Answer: 71.61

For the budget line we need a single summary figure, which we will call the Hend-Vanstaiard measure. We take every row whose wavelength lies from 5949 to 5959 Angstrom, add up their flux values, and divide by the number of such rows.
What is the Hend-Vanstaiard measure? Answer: 69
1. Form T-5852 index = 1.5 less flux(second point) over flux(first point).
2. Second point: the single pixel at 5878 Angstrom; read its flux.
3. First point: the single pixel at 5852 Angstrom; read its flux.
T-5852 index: 0.487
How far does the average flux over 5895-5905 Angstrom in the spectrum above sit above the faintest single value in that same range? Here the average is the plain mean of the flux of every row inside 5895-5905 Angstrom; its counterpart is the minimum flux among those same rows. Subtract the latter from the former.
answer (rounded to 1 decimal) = 8.3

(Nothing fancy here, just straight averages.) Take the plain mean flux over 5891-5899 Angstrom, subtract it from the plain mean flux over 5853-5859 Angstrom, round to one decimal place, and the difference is 16.9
